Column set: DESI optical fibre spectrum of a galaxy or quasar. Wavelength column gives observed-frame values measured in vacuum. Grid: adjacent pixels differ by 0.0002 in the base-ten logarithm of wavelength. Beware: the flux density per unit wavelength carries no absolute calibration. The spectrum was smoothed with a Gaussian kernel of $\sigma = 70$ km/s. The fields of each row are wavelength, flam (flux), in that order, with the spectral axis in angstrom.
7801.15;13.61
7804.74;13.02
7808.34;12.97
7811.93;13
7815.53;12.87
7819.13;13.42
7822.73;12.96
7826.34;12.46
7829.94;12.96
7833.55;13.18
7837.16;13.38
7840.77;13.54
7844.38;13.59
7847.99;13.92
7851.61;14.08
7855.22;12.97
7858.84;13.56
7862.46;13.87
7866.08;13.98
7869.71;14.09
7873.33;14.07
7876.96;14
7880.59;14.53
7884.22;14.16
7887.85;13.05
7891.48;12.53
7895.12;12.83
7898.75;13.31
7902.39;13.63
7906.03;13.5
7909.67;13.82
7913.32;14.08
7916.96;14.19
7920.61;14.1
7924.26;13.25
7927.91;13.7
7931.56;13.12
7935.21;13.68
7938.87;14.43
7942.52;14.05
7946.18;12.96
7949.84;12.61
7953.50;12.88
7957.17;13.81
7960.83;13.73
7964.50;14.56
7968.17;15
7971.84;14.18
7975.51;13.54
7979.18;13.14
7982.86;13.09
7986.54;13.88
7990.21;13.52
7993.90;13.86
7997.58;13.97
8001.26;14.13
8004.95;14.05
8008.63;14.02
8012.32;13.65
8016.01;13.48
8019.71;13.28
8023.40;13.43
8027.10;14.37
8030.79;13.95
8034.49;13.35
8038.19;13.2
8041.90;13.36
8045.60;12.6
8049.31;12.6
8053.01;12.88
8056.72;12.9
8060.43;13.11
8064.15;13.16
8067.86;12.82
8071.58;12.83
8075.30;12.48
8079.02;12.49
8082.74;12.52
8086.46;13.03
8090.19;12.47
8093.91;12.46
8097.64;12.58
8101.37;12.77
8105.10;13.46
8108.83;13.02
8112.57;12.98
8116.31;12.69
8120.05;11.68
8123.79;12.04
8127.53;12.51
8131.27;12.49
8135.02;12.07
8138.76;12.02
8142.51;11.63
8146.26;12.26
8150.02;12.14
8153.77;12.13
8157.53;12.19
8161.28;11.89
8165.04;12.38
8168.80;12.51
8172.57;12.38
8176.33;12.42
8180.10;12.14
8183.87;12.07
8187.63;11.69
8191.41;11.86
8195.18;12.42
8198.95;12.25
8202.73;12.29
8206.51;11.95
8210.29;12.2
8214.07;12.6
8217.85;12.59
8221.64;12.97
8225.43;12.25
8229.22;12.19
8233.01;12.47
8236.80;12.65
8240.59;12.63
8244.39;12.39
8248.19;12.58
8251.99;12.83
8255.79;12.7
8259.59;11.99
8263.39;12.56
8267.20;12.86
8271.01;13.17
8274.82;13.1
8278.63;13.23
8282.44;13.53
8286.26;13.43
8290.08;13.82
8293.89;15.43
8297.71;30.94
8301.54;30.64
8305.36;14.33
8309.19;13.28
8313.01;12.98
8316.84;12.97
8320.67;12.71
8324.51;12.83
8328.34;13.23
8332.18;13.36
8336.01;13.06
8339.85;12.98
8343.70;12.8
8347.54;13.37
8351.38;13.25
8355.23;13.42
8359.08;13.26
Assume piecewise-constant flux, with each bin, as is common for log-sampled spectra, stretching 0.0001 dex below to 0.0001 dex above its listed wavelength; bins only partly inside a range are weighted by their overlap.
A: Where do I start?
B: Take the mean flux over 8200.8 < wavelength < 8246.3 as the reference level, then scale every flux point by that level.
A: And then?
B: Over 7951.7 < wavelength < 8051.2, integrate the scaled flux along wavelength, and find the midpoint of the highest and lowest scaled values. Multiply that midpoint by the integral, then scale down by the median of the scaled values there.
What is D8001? 110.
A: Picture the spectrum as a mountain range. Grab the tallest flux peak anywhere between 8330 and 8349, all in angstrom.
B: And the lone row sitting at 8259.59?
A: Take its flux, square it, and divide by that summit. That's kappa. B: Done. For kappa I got 10.8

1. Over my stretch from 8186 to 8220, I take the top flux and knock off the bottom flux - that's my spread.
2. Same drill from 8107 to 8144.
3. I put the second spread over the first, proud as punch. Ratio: 1.5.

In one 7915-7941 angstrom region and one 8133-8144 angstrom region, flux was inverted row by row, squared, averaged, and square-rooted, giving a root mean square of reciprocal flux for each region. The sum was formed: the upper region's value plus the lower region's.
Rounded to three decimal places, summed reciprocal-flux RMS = 0.157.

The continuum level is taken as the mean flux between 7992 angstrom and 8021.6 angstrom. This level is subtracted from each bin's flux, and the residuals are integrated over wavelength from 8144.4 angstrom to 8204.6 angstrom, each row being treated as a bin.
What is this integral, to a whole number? -97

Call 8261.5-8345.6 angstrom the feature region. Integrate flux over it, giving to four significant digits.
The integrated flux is 1251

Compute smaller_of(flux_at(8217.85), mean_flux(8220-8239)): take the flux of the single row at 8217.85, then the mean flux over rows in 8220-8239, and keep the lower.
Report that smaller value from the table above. 12.5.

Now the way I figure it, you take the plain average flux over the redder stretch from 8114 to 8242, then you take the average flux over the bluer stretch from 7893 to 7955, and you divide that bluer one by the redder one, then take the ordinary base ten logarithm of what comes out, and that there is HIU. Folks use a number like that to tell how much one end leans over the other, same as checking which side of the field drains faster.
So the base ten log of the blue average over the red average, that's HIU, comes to 0.043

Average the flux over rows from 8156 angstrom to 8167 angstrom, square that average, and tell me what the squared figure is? 148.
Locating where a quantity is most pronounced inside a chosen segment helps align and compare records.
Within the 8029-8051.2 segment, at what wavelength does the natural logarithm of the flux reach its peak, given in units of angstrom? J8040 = 8030.79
